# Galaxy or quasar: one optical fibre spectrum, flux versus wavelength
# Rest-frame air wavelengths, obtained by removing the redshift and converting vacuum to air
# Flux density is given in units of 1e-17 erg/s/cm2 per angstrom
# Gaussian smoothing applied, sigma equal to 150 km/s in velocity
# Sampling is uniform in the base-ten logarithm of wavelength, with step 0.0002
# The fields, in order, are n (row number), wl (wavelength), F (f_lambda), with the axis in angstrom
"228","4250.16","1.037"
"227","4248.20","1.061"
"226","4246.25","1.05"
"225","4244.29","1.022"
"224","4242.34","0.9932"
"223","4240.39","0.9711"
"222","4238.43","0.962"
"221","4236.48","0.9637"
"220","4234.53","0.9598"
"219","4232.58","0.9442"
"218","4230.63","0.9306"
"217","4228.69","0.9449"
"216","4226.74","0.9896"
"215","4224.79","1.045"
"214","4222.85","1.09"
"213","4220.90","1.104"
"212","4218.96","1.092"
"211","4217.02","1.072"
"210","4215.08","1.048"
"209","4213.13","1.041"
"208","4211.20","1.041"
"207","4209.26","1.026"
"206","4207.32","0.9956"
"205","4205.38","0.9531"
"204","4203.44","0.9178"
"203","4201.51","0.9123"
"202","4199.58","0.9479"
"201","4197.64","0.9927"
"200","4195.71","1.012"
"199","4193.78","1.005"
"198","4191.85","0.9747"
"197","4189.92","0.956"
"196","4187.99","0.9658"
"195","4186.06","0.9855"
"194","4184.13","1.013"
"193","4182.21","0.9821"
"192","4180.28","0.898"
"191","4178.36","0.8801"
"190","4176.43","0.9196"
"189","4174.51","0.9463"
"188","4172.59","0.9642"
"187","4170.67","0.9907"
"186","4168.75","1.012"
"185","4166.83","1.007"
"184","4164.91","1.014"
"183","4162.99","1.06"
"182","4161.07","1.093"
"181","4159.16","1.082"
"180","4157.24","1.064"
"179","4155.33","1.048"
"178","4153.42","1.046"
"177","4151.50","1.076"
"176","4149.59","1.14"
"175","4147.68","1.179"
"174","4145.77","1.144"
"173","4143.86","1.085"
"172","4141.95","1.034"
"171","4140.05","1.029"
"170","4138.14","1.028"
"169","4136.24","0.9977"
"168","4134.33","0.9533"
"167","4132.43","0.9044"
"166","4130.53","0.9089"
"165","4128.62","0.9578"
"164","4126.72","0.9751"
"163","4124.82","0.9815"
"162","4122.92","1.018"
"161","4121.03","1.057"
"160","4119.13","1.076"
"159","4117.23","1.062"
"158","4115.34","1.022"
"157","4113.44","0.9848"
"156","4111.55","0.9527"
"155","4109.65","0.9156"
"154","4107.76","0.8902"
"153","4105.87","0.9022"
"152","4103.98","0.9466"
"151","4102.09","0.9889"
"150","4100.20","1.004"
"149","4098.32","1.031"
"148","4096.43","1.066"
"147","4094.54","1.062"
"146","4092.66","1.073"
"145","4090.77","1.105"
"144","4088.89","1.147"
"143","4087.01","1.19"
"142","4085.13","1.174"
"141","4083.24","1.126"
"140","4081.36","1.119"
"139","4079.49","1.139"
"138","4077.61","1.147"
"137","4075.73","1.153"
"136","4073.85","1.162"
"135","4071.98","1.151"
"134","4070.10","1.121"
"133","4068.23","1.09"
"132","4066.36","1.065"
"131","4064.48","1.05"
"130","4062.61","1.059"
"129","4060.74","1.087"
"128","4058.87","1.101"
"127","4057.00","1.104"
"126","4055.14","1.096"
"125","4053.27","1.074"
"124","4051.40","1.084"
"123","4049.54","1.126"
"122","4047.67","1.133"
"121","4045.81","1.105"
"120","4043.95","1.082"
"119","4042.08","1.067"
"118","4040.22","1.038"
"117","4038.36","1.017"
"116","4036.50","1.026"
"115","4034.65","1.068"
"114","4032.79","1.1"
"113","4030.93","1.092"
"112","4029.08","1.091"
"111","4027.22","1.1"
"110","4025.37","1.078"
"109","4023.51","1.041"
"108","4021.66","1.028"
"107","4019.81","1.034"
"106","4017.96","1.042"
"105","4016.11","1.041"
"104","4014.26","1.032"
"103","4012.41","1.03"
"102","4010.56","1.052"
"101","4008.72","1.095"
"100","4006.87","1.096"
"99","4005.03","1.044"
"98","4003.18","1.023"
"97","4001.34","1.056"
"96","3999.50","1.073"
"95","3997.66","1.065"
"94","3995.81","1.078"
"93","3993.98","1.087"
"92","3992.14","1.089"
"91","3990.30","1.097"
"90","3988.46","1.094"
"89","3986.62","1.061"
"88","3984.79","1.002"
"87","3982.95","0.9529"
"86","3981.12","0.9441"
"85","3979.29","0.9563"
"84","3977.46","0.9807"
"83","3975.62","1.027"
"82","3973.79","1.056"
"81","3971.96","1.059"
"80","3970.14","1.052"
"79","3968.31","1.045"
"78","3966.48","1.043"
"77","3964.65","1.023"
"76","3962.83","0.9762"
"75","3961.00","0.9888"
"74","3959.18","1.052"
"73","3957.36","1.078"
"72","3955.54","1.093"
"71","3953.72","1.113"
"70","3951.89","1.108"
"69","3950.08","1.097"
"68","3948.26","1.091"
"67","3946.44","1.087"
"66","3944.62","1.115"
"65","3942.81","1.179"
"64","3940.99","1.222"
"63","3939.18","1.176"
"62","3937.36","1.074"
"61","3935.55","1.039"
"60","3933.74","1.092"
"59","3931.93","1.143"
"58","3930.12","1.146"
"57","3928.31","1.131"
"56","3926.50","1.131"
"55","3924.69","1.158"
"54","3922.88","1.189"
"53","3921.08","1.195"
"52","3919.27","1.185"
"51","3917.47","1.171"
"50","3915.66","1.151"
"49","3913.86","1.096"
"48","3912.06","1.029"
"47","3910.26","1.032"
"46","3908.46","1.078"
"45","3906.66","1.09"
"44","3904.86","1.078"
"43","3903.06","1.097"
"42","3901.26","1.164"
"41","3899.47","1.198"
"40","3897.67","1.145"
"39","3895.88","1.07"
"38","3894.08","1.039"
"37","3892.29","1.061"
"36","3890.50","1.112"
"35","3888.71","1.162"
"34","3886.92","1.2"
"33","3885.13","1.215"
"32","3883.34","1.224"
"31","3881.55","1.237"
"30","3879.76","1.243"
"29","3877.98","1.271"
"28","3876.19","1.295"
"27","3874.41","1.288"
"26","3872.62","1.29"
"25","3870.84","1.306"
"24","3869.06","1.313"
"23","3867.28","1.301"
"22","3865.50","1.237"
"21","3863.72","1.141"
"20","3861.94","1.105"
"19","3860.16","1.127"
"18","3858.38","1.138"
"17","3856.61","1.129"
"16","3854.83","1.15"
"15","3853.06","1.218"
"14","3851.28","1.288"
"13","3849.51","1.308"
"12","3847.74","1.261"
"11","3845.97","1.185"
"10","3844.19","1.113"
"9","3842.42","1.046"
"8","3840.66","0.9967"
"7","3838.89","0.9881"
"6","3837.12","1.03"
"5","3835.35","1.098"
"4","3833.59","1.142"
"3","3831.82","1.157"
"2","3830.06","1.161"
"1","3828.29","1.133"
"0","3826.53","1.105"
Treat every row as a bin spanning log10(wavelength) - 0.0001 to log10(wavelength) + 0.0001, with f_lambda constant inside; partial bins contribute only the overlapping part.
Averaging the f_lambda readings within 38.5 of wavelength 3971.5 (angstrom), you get 1.06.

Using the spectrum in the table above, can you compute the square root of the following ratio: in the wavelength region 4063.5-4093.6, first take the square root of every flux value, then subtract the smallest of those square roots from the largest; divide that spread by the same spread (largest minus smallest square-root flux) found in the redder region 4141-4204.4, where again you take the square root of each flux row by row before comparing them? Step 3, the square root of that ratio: 0.67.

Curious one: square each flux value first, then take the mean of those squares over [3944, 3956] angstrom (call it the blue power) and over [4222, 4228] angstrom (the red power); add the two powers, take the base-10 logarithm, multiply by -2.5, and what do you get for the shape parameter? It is -0.90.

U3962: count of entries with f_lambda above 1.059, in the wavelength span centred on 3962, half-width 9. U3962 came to 3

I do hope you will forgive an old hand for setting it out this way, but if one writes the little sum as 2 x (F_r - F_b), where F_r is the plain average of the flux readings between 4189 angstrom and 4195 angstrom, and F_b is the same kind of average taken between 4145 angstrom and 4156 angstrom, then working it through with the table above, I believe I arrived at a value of -0.25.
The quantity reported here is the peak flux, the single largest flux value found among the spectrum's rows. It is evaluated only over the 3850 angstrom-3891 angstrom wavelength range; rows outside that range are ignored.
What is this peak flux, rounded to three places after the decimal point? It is 1.313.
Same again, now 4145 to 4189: 1.179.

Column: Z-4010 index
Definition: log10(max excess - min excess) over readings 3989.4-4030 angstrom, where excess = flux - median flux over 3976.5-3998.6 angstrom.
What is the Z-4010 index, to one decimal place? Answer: -1.1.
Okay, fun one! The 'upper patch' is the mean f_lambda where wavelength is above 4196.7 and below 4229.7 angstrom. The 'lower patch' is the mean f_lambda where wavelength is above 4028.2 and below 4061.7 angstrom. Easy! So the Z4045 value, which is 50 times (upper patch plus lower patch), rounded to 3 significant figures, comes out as 105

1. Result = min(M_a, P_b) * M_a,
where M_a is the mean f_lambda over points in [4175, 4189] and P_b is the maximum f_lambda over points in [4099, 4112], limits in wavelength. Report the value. 0.90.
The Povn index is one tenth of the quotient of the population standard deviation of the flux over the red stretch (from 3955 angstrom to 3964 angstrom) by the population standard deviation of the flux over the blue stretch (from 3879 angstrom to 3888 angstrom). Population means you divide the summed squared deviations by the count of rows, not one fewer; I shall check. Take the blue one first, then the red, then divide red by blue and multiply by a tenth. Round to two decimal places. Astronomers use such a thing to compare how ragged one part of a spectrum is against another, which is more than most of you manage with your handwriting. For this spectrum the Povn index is 0.31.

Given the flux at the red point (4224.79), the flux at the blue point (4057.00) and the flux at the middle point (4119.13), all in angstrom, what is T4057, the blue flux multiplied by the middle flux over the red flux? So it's 1.14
